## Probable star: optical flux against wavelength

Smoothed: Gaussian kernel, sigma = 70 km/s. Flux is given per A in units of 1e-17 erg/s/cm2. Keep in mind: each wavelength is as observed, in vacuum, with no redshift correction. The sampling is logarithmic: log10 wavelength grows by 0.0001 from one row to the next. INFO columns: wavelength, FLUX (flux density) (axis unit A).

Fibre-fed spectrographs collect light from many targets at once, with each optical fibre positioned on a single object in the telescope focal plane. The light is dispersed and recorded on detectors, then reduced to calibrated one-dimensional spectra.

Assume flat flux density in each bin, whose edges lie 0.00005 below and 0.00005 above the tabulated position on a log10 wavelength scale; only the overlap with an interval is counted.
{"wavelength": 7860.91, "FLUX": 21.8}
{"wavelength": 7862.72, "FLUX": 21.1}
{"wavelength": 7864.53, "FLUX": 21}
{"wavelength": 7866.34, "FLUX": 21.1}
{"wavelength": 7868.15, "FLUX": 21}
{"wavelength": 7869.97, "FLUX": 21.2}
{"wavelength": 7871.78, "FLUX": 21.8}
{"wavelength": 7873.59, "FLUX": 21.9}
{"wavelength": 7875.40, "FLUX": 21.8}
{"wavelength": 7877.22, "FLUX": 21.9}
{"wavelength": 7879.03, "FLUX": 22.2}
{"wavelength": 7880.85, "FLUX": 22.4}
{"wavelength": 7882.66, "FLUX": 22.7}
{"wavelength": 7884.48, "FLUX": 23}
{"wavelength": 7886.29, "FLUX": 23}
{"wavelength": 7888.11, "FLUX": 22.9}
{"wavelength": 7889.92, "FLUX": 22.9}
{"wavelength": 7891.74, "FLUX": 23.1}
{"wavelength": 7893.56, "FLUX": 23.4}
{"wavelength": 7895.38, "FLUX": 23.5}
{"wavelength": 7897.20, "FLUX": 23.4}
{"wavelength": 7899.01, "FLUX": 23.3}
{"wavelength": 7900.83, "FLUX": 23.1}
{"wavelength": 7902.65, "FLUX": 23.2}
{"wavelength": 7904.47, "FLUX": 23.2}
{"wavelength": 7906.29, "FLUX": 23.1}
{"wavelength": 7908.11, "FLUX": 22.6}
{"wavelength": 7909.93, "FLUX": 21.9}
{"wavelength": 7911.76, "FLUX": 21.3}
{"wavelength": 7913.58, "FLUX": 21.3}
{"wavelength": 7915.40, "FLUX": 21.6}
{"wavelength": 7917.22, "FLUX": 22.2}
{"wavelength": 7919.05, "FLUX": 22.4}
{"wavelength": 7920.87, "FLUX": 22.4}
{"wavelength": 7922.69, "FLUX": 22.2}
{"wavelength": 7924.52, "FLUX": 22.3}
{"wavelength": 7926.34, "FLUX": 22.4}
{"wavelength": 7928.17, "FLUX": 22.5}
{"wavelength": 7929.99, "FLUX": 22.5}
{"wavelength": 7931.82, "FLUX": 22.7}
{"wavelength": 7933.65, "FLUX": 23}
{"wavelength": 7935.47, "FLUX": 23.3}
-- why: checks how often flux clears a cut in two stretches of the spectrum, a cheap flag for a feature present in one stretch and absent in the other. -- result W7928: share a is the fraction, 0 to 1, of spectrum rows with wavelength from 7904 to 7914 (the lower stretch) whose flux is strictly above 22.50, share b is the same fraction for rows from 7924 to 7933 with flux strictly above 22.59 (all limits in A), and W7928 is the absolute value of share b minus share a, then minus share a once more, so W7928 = -0.2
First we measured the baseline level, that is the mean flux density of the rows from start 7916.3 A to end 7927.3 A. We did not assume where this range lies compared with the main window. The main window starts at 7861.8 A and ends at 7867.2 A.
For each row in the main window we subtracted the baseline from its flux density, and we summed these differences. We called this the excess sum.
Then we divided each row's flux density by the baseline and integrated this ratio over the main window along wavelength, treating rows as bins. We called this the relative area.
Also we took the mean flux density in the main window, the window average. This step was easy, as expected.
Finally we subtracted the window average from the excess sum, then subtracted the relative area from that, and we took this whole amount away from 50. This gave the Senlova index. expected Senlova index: 79.9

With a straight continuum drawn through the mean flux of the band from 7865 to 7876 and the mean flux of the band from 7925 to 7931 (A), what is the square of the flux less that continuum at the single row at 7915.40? 0.41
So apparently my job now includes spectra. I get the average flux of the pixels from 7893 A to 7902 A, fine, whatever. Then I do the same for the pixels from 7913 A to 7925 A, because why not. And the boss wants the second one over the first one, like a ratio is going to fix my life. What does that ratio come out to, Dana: 0.95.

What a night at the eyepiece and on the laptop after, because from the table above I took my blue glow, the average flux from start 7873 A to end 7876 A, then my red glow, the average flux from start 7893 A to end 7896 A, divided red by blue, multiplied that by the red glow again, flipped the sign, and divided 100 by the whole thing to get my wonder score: -4.0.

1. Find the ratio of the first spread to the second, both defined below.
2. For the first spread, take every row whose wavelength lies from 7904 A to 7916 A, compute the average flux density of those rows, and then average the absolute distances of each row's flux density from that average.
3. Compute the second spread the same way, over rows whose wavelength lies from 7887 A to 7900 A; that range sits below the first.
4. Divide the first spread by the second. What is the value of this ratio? 3.3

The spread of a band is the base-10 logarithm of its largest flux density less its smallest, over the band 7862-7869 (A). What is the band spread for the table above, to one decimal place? -1.0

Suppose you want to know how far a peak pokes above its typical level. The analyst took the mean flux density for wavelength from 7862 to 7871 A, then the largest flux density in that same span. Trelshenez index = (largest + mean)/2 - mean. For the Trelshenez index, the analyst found 0.06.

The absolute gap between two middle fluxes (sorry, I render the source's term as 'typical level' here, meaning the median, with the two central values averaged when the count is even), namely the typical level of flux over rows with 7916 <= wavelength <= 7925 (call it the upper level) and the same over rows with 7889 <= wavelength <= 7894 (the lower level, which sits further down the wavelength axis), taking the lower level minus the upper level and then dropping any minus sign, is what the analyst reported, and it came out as 0.80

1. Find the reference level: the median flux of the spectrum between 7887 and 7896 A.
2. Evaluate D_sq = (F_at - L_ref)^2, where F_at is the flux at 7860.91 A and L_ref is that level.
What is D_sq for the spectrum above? 1.7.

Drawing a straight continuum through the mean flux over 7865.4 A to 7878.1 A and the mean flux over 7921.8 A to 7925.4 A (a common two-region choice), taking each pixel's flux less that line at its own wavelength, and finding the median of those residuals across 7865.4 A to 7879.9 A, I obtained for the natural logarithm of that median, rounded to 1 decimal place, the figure -1.4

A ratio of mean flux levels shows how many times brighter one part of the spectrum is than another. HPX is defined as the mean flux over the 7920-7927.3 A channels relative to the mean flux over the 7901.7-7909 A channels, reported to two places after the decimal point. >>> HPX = 0.97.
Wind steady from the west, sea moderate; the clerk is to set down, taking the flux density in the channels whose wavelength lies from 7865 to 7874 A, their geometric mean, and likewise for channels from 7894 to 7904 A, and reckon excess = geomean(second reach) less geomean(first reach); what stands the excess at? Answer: 1.9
